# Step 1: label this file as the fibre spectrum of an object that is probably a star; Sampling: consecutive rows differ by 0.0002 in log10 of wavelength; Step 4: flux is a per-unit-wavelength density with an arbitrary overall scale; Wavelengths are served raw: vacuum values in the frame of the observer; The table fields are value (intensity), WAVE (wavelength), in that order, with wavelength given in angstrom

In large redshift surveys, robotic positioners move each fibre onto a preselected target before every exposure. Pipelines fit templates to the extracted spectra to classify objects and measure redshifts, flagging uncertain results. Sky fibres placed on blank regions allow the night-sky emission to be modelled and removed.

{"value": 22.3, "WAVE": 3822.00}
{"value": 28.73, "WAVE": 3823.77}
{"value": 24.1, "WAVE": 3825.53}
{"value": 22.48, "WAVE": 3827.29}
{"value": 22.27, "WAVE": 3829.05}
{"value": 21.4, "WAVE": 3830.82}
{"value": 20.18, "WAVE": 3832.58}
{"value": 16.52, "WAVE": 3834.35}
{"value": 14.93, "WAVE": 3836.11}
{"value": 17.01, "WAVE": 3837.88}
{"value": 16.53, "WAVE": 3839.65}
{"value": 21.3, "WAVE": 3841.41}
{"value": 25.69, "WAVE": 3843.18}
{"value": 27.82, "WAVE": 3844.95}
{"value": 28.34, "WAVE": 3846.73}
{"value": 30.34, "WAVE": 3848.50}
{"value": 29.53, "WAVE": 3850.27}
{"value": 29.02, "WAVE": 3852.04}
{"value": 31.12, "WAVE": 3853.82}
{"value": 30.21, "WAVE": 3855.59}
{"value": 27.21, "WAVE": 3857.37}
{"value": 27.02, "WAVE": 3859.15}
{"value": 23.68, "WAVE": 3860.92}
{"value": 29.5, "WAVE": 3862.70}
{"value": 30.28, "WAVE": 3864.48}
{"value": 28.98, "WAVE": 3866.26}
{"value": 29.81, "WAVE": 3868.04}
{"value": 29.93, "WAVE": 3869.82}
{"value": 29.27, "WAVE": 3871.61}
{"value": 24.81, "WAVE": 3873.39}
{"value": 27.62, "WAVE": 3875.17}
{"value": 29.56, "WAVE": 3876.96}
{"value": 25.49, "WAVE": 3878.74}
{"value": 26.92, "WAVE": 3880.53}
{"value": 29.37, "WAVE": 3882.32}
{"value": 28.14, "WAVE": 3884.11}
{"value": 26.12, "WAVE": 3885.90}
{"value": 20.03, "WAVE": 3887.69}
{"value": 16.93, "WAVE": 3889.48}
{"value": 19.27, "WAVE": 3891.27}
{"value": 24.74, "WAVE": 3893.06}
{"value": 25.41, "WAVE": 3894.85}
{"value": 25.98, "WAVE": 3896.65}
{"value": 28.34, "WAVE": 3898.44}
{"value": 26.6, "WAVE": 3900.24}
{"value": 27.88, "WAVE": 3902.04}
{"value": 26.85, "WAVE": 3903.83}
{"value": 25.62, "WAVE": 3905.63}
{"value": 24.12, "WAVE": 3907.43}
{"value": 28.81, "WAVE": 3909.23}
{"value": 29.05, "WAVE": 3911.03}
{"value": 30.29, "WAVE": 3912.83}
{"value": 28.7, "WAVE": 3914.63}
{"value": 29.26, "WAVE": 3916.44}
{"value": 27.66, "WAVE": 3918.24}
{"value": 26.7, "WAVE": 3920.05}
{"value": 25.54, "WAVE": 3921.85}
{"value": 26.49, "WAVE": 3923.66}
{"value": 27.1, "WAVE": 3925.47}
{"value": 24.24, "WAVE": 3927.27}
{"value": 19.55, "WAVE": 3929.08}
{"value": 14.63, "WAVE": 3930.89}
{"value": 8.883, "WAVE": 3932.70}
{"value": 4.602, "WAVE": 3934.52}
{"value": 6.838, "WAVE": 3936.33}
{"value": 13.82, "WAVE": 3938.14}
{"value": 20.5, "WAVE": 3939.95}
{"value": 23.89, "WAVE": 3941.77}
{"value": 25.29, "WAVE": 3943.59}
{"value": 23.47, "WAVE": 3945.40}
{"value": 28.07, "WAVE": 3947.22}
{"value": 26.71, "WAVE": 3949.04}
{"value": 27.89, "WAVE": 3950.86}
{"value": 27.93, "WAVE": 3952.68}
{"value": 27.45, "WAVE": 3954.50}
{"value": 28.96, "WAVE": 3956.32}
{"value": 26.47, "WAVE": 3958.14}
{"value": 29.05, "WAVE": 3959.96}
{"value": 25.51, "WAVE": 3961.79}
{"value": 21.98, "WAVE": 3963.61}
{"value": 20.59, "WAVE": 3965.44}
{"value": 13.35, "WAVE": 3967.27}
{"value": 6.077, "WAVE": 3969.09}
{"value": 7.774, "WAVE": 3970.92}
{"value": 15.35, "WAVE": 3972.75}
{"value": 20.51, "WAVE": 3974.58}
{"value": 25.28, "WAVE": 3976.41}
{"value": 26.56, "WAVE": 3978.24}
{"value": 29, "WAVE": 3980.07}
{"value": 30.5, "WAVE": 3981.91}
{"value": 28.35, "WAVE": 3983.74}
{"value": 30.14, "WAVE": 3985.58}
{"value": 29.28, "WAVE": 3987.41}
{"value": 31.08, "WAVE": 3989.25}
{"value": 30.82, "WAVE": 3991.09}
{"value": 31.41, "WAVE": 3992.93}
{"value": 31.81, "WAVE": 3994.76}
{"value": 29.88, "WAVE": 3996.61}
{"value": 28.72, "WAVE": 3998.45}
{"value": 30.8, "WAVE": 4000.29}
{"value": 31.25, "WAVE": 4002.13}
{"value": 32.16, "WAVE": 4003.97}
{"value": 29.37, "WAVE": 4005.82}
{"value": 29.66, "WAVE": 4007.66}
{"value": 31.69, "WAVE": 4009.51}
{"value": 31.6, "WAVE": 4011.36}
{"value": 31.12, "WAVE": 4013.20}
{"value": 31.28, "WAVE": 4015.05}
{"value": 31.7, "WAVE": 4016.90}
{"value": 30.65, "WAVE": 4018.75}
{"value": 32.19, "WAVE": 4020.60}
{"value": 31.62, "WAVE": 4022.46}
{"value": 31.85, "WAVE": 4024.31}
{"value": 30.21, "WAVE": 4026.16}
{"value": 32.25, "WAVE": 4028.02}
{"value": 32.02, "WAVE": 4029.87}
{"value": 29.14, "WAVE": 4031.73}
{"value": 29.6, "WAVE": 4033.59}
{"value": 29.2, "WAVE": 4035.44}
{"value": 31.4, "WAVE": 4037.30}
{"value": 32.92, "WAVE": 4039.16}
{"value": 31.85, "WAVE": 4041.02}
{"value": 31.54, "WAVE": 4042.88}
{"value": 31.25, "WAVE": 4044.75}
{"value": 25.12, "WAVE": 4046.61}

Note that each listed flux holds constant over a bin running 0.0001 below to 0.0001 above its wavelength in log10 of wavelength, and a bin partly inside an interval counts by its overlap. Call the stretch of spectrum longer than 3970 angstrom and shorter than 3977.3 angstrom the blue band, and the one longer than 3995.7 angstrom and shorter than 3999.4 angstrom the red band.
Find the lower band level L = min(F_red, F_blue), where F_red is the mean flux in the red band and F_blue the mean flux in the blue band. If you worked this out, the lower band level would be 17.2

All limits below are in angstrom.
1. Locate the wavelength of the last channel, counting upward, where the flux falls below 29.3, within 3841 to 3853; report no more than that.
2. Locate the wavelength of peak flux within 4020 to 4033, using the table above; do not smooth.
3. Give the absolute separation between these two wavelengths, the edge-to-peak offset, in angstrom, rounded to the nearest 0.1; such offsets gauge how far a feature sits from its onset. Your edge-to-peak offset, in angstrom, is 176.0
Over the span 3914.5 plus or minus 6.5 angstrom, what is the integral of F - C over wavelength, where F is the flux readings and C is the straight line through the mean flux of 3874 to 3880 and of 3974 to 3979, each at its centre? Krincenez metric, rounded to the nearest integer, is 30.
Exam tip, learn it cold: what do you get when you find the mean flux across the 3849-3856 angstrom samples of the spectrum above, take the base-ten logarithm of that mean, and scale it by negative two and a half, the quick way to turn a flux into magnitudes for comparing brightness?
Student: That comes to -3.69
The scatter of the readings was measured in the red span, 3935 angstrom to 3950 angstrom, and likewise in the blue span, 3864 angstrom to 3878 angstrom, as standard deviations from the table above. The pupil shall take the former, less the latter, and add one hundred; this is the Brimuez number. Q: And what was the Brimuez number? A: 105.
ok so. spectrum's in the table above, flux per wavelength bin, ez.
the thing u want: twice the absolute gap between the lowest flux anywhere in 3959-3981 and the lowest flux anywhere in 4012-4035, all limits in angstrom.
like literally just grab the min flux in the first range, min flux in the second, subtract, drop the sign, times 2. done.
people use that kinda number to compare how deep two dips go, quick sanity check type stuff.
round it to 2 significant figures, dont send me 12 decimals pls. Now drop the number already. 46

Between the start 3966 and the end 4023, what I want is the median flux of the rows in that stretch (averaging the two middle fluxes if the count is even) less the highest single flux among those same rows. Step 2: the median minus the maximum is -1.7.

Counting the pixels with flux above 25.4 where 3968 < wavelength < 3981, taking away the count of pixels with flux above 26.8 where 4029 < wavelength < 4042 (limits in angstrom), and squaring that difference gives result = 25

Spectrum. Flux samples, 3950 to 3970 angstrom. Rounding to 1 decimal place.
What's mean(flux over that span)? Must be 23.2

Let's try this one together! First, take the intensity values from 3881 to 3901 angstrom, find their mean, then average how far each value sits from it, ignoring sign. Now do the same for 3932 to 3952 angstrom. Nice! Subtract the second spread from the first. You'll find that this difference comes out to -4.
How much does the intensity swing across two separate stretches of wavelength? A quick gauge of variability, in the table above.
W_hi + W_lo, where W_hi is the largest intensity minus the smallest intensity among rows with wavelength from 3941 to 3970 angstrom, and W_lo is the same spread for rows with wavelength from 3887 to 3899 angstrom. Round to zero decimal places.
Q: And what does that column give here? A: 34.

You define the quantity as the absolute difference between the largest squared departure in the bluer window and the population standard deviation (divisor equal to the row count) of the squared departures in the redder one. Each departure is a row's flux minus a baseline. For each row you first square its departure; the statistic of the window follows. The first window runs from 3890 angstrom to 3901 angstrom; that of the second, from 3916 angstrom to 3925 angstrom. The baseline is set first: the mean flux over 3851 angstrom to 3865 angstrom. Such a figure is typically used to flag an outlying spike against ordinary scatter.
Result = 82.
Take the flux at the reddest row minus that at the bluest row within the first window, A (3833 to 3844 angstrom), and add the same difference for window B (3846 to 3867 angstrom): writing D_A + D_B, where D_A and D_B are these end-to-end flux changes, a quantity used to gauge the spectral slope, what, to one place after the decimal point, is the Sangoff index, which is 9.8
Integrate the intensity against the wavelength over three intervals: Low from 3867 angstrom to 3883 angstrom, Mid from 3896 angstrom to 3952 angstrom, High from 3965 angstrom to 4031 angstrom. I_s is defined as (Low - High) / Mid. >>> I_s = -1.0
